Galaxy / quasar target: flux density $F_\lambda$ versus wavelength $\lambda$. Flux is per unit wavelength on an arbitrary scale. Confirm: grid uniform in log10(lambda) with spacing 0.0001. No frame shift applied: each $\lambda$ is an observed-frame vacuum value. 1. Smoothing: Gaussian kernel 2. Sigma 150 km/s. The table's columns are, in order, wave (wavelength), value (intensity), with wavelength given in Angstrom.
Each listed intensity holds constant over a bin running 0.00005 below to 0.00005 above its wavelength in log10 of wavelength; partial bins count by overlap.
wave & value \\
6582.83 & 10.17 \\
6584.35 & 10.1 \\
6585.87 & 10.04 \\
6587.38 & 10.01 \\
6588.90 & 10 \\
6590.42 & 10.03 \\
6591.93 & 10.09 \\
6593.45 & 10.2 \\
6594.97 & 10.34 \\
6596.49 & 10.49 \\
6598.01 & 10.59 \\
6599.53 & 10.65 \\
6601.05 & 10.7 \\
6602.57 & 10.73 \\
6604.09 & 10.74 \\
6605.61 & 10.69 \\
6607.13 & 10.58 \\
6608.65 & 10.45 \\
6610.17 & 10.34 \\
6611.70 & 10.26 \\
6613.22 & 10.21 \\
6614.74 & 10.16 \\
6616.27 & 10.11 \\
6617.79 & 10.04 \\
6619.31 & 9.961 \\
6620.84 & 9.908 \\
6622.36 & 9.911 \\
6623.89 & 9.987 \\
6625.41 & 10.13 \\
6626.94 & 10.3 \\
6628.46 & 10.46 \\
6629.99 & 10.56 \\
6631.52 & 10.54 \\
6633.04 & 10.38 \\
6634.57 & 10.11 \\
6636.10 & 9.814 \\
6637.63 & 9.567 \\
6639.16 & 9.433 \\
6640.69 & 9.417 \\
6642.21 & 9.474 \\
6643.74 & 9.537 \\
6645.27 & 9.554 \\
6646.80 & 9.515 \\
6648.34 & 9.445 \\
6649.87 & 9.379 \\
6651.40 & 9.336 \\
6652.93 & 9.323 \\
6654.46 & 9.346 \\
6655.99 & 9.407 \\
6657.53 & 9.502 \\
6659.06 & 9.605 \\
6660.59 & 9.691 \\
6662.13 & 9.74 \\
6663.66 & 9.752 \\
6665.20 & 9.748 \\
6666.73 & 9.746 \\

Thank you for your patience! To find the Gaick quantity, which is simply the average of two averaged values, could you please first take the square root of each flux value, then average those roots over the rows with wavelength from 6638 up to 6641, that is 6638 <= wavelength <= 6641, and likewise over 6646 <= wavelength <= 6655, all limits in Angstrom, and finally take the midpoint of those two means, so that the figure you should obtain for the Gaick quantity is 3.07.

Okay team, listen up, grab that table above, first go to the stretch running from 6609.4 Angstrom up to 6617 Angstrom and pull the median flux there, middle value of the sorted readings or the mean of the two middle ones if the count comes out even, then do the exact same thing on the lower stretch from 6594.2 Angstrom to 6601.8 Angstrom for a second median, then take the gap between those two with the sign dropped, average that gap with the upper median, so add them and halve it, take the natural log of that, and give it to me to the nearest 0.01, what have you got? 1.67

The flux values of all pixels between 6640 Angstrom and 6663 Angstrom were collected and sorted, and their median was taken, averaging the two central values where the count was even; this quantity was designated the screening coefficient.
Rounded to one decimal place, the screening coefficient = 9.5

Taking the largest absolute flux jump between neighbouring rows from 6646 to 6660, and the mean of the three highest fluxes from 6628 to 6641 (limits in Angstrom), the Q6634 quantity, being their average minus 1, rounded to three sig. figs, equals 4.31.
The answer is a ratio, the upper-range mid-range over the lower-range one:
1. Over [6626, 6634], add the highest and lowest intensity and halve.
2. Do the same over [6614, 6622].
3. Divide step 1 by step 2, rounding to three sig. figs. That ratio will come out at 1.04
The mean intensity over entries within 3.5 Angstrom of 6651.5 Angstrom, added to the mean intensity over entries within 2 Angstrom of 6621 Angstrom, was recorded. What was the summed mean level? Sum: 19.3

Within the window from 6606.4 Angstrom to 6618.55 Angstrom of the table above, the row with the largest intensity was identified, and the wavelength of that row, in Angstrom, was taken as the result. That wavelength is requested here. 6607.13 Angstrom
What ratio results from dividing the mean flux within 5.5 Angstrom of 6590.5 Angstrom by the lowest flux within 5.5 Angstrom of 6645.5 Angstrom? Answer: 1.08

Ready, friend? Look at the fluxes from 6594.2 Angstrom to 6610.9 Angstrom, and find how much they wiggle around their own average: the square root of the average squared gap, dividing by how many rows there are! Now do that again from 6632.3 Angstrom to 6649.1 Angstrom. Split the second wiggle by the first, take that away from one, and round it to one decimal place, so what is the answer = -1.1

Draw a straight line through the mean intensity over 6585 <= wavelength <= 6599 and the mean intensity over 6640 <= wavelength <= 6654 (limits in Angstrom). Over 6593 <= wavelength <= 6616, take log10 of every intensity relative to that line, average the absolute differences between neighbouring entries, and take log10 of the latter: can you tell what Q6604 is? -2.48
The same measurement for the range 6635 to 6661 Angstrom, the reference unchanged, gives -2.48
